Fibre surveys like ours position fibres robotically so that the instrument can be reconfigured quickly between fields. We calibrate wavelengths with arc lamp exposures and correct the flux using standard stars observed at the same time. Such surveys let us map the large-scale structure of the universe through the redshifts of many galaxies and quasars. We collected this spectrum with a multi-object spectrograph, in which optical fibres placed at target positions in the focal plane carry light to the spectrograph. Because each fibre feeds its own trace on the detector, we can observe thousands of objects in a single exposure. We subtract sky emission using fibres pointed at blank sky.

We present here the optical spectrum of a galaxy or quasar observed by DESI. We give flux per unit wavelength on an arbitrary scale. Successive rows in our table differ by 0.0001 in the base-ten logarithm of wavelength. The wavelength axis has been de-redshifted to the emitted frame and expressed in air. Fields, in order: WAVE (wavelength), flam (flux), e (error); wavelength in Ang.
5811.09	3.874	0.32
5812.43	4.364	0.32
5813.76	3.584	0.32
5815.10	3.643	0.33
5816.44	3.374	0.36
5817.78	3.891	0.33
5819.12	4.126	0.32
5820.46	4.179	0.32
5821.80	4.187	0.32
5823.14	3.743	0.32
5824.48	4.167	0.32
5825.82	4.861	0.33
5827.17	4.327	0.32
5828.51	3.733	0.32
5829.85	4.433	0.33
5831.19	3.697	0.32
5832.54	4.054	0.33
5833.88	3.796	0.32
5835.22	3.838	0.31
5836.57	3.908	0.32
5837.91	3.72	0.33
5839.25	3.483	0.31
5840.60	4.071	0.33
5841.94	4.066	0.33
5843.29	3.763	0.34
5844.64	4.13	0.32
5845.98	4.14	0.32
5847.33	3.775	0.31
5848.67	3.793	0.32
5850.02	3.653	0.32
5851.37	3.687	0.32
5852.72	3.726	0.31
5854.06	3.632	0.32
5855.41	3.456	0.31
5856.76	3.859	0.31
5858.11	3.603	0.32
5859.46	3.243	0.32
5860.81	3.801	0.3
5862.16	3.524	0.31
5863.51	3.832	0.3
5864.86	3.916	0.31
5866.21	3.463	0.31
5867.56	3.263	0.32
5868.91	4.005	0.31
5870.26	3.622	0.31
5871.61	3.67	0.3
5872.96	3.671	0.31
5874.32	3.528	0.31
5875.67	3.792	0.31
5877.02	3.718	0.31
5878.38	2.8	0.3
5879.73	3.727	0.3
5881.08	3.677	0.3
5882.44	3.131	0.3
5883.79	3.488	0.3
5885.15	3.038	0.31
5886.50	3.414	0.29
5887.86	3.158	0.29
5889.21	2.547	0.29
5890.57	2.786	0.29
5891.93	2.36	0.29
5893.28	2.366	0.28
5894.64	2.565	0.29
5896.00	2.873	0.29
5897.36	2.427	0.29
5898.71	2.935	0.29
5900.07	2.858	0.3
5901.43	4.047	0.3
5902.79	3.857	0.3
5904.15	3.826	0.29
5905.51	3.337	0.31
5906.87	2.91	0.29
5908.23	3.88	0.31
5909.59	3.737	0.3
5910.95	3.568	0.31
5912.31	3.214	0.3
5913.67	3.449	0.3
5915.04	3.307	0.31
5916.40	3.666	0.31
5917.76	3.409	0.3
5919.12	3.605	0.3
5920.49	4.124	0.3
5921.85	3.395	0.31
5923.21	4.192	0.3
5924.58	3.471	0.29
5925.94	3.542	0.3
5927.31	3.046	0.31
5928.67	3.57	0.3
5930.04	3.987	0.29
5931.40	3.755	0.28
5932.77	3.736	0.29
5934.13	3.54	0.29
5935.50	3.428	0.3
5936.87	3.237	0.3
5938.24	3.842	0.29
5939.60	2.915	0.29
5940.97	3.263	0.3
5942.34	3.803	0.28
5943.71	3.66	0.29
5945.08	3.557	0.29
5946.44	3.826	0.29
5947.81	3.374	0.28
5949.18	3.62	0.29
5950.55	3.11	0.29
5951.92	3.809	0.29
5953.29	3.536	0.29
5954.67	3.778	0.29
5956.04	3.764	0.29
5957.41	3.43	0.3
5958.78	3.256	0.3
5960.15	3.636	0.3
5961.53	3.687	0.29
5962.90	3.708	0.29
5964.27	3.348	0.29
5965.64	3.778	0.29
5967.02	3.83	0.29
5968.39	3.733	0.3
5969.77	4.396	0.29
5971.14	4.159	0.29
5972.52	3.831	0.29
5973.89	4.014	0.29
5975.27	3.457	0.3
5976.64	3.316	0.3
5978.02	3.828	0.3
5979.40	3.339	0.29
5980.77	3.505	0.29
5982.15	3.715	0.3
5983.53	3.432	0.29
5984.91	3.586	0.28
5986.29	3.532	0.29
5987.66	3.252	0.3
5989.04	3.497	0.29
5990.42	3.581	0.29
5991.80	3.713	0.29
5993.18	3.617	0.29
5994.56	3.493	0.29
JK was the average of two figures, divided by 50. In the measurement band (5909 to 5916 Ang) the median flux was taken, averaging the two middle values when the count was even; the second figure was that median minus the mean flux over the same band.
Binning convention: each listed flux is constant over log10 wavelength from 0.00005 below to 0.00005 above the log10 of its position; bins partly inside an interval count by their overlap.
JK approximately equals 0.0344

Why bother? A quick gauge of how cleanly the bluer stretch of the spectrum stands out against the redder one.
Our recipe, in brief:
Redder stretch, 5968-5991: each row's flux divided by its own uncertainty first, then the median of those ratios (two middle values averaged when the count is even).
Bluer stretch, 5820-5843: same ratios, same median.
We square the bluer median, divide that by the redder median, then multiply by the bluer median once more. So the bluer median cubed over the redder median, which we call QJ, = 151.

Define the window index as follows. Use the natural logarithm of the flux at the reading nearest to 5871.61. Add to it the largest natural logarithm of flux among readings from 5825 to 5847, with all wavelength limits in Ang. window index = 2.88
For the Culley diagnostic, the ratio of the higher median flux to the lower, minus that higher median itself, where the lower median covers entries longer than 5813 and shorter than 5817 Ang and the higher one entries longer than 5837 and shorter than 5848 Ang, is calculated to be -2.83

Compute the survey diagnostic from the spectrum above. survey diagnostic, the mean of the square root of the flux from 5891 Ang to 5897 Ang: 1.59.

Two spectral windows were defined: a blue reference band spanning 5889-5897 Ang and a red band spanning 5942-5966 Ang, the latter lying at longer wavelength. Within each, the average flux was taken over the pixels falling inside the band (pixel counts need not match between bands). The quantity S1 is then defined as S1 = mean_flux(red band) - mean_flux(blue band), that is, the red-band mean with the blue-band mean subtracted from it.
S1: 1.0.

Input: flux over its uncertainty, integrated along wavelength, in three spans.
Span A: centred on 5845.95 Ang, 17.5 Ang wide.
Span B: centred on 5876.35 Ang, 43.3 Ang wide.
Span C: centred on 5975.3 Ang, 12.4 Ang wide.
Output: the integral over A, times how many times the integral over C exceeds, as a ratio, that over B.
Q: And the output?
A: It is 70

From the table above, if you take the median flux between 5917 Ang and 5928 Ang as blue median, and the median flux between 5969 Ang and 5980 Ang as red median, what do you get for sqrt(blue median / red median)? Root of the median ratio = 0.96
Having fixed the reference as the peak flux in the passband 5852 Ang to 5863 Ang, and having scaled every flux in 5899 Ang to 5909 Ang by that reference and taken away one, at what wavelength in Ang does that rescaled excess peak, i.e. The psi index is 5901.43 Ang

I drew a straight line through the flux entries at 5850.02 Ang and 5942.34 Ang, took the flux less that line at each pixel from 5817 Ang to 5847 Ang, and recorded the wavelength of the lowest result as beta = 5839.25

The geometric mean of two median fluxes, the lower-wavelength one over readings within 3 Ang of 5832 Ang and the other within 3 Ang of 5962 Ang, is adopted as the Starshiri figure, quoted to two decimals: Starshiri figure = 3.79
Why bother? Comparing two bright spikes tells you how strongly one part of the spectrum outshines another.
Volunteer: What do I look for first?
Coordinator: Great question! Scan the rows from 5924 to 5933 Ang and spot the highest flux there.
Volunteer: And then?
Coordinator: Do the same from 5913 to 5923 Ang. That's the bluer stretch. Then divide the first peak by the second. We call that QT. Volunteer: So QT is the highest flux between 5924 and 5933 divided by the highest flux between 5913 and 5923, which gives 0.97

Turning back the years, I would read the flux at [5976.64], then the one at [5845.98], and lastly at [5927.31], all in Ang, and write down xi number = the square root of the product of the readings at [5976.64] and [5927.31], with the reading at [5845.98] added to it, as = 7.3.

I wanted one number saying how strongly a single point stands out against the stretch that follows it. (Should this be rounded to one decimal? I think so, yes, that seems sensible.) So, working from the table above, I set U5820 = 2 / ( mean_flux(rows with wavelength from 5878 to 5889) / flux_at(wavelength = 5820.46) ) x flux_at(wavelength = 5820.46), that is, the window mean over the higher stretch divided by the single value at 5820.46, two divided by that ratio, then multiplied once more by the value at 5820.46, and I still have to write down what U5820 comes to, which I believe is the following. 10.6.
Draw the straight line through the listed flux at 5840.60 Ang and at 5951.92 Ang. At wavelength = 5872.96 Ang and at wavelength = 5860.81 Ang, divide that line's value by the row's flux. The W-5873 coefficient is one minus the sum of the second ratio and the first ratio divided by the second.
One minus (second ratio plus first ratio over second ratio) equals -1.09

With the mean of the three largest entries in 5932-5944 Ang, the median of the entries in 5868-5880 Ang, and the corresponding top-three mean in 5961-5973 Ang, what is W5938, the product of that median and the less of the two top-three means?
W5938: 13.9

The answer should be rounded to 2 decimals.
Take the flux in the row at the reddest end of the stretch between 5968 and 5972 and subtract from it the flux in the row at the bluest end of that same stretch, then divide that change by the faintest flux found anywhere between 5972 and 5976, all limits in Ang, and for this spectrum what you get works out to 0.12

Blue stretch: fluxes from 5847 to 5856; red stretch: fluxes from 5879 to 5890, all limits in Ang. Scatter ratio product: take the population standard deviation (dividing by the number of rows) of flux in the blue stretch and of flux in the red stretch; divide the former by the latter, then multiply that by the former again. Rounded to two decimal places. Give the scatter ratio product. 0.03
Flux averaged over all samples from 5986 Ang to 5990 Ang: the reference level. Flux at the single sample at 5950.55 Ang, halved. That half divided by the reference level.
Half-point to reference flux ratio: 0.45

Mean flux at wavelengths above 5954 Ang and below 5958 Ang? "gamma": 3.66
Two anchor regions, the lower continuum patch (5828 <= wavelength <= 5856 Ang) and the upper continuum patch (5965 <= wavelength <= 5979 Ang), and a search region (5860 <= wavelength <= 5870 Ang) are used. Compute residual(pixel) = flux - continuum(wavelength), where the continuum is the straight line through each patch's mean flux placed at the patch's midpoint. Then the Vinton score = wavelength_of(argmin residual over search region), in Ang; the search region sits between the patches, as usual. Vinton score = 5867.56 Ang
